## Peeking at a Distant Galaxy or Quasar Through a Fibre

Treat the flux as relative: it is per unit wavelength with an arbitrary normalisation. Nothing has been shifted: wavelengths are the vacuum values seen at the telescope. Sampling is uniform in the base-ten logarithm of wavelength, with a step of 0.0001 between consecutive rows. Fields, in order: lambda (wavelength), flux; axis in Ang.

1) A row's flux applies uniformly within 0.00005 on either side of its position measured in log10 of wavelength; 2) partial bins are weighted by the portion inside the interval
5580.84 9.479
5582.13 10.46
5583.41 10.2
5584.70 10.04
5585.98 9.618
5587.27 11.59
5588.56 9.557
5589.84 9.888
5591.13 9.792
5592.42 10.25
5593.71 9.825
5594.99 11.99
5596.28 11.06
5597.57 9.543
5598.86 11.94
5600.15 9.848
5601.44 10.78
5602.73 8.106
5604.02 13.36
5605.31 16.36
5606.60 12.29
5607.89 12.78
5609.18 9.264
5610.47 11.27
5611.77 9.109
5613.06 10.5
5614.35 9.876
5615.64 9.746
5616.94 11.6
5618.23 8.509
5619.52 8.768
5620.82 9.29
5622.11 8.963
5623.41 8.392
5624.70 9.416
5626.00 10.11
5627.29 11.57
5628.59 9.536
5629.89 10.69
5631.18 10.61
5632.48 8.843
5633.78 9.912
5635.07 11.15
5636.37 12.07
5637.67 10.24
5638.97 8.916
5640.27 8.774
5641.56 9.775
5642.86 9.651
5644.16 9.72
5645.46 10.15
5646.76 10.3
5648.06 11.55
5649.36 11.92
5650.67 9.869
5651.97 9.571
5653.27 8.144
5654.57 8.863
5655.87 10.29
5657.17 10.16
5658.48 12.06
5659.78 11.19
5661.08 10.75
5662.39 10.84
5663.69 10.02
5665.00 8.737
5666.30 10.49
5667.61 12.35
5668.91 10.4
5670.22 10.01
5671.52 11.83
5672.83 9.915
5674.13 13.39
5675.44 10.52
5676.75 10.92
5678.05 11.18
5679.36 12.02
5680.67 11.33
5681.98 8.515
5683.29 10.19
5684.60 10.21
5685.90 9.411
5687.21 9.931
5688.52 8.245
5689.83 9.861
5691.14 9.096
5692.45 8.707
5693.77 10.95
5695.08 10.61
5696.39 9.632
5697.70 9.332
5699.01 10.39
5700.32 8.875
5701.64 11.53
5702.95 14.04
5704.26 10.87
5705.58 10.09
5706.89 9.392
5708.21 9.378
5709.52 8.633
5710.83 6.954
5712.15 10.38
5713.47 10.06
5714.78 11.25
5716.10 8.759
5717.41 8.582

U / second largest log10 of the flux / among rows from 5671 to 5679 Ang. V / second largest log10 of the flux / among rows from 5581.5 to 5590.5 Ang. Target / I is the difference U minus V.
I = 0.05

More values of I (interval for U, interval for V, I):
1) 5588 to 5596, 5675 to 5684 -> -0.04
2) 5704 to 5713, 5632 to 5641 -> -0.03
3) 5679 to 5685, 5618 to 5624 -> 0.10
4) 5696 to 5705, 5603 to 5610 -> -0.06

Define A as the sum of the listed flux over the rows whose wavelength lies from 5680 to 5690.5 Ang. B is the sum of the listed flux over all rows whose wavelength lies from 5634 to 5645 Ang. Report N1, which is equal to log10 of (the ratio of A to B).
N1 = -0.014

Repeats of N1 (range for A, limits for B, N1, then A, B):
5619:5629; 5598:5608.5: -0.099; 76.0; 95.5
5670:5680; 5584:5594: 0.047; 89.8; 80.6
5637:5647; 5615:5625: 0.016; 77.5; 74.7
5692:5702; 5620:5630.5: 0.011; 80.0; 78.0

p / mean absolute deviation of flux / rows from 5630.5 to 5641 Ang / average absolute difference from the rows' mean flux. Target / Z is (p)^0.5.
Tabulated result 0.976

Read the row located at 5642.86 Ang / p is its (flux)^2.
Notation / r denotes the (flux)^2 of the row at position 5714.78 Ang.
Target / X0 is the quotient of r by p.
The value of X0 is 1.36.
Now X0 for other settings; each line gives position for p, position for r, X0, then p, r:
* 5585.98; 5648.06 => 1.44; 93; 133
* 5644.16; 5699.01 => 1.14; 94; 108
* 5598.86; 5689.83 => 0.68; 143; 97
